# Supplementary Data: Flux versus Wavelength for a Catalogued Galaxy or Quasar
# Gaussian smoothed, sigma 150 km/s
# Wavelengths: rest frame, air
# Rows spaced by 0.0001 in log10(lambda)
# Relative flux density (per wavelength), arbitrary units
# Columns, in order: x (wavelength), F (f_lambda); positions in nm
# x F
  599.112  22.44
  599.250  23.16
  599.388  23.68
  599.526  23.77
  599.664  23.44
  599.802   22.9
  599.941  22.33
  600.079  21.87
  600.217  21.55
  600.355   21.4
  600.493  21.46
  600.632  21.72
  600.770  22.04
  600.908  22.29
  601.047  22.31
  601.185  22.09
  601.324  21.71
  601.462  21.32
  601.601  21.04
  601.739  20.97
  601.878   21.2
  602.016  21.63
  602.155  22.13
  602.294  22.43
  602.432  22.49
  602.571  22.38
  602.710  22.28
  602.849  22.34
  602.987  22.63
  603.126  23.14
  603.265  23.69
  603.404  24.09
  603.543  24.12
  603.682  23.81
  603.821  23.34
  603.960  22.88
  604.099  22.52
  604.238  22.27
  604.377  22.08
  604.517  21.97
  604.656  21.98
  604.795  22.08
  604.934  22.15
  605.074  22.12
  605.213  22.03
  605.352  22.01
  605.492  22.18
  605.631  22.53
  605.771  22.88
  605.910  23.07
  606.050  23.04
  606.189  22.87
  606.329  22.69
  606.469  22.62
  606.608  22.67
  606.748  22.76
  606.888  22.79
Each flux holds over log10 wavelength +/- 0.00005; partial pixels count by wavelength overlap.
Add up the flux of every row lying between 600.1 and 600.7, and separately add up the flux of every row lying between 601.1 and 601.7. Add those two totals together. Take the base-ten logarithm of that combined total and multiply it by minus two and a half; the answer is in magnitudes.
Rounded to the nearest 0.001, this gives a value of -5.591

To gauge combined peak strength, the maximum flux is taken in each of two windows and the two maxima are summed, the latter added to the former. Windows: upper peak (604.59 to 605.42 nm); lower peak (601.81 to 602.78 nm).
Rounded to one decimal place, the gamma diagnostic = 44.6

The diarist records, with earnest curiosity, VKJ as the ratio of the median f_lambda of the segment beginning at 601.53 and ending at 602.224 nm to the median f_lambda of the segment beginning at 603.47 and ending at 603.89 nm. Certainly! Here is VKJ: 0.89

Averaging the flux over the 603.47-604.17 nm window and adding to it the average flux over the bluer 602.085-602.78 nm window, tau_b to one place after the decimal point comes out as 45.7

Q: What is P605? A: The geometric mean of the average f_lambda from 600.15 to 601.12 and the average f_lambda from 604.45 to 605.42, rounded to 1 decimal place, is 21.9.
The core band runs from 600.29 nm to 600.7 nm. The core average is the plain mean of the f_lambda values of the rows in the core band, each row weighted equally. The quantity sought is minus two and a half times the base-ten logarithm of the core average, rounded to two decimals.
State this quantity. -3.33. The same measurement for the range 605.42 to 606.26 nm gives -3.39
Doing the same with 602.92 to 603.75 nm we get -3.43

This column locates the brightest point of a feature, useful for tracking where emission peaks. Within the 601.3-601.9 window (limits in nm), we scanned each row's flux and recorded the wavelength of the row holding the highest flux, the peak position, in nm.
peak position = 601.324 nm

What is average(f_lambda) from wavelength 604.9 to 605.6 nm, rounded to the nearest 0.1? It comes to 22.1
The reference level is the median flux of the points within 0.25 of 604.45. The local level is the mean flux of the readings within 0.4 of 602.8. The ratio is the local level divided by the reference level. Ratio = 1.02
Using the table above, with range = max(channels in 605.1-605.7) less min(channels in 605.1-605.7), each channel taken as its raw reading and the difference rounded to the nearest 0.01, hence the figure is 0.52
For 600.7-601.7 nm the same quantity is 1.27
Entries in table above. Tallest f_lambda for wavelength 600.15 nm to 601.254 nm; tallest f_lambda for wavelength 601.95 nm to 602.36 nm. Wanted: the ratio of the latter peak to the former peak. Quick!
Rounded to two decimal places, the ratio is 1.01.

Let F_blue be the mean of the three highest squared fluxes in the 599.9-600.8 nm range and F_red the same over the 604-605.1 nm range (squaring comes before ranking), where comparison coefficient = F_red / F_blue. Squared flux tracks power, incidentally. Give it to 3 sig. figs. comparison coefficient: 1.02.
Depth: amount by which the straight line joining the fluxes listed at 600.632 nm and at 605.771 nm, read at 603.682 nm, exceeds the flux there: -1.4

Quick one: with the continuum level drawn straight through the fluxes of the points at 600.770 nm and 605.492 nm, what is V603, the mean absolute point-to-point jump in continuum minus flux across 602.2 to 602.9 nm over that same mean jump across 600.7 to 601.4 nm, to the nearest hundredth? 0.38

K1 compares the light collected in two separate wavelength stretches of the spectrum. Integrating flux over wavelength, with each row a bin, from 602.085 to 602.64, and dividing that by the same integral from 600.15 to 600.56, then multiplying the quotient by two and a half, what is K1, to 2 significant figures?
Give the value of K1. 3.5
